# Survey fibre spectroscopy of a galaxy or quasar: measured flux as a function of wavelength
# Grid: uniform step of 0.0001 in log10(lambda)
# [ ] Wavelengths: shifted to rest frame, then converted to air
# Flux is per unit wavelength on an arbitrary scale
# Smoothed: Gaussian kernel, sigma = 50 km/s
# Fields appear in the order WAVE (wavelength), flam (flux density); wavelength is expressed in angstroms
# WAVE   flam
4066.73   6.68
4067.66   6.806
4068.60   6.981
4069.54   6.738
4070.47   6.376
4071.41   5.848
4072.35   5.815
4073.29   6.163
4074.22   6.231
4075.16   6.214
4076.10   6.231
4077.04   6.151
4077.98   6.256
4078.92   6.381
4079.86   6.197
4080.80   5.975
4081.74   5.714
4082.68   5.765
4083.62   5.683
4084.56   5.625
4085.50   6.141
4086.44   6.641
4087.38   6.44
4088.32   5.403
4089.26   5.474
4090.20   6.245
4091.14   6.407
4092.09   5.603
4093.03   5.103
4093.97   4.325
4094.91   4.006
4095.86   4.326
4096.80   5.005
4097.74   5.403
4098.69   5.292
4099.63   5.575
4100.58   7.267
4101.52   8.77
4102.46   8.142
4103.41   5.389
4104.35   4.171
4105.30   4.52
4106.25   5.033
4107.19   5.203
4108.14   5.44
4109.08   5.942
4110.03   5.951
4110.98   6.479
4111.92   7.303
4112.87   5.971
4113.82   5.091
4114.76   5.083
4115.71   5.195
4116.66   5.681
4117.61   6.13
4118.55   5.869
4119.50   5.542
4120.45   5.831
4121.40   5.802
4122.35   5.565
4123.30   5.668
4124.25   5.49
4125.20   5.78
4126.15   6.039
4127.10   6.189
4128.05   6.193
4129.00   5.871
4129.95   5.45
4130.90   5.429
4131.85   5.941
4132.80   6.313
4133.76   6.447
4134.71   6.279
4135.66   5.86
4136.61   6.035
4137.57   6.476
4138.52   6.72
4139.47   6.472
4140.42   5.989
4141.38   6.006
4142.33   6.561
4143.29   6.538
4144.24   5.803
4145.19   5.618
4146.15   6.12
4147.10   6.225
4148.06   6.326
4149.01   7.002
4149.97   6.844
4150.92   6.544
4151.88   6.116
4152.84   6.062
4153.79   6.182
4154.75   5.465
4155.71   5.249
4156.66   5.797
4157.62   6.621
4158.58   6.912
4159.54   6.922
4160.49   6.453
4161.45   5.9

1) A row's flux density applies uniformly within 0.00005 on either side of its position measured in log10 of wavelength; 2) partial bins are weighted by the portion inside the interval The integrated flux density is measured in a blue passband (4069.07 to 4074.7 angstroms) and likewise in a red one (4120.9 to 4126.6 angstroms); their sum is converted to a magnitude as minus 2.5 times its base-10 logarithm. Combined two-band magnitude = -4.57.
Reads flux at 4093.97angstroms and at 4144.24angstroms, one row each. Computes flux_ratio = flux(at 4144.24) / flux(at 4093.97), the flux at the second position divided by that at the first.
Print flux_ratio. 1.34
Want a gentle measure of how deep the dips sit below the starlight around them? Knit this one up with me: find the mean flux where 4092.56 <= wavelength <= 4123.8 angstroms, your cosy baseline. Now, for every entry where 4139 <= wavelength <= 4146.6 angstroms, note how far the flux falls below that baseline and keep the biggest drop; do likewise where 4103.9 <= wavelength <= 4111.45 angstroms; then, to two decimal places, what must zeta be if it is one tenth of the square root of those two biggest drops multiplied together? 0.02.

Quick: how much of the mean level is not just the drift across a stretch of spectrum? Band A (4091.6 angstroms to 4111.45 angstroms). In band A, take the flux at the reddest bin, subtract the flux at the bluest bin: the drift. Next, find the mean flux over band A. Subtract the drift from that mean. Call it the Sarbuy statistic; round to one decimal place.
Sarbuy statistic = 4.7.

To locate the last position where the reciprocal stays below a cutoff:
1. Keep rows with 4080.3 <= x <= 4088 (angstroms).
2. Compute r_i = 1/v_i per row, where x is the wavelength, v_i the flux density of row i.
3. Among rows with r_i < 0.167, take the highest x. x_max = 4087.38 angstroms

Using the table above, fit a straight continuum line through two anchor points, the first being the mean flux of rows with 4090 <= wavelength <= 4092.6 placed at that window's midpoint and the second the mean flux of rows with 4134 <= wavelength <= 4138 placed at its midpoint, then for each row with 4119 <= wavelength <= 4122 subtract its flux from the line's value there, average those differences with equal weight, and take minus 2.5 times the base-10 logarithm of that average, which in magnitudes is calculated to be 1.0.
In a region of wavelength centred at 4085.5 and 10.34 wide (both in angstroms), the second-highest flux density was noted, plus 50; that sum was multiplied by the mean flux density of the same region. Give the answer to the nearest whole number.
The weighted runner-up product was 334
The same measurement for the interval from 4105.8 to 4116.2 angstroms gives 322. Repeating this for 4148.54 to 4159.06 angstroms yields 356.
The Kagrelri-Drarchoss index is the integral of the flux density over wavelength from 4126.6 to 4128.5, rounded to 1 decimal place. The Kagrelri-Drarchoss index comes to 11.8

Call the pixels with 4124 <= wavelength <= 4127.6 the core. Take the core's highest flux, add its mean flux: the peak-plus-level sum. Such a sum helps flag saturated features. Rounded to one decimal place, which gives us 12.1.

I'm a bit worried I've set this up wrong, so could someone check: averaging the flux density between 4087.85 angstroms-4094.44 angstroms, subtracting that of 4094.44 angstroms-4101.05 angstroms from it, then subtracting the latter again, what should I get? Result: -5.0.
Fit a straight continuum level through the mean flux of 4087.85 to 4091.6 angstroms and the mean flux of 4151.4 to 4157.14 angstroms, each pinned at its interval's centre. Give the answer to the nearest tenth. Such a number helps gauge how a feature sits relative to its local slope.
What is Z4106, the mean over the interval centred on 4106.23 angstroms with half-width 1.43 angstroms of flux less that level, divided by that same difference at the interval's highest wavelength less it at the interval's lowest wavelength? -1.4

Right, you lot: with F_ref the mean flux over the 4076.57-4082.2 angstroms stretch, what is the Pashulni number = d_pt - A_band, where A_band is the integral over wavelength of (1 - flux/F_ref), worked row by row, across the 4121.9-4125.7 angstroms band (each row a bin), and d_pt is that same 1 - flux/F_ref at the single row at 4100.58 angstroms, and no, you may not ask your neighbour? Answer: -0.49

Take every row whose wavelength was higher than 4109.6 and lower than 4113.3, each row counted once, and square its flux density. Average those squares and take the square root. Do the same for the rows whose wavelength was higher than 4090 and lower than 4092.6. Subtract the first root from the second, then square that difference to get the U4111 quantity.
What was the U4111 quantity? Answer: 0.13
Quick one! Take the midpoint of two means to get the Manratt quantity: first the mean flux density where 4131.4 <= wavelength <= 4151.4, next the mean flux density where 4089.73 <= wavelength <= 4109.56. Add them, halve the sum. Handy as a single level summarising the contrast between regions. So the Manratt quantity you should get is 5.94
